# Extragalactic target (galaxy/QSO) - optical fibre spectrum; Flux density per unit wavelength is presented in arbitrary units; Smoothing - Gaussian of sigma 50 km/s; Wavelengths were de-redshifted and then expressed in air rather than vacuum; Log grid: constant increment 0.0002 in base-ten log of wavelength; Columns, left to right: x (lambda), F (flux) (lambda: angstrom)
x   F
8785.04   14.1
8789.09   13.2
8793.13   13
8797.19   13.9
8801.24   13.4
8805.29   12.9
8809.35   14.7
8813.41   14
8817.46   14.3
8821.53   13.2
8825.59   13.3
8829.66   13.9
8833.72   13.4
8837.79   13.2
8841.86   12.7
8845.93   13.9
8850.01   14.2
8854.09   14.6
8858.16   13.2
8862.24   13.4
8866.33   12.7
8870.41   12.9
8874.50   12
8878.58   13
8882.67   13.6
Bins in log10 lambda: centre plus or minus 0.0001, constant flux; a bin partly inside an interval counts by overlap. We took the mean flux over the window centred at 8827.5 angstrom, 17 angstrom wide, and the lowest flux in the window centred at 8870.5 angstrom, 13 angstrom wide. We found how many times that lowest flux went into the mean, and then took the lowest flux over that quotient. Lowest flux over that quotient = 10.7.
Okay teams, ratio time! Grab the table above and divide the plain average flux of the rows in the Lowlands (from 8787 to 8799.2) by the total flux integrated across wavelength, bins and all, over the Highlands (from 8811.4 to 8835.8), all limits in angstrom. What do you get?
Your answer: 0.040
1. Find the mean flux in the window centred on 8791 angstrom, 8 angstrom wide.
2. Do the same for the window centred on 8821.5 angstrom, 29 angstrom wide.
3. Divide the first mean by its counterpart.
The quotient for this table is 0.95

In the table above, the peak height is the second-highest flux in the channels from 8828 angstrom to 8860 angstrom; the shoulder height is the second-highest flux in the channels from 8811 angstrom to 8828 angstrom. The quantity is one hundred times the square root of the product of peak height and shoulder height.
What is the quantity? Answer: 1410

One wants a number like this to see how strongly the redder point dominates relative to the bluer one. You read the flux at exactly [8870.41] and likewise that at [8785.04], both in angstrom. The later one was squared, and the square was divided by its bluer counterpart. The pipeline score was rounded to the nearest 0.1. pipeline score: 11.8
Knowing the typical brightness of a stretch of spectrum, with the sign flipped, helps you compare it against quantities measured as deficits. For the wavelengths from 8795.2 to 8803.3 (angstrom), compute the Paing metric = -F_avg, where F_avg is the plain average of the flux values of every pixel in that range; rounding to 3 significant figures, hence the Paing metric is -13.7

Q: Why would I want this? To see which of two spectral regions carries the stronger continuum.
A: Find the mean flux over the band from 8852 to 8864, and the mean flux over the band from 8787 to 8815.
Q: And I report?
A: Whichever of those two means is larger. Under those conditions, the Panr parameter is 13.7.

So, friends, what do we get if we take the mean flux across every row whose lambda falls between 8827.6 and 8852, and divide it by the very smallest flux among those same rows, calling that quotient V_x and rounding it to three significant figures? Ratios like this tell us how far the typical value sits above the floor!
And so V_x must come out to 1.07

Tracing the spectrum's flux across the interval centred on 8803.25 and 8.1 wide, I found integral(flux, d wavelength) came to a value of 107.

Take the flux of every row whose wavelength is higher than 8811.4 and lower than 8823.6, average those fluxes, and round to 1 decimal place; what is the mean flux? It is 13.8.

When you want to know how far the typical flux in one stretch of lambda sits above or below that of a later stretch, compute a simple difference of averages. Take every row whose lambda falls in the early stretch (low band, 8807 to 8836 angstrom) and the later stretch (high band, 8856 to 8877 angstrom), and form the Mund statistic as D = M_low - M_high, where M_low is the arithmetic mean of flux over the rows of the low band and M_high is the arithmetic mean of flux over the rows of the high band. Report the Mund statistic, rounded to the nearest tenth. 1.0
